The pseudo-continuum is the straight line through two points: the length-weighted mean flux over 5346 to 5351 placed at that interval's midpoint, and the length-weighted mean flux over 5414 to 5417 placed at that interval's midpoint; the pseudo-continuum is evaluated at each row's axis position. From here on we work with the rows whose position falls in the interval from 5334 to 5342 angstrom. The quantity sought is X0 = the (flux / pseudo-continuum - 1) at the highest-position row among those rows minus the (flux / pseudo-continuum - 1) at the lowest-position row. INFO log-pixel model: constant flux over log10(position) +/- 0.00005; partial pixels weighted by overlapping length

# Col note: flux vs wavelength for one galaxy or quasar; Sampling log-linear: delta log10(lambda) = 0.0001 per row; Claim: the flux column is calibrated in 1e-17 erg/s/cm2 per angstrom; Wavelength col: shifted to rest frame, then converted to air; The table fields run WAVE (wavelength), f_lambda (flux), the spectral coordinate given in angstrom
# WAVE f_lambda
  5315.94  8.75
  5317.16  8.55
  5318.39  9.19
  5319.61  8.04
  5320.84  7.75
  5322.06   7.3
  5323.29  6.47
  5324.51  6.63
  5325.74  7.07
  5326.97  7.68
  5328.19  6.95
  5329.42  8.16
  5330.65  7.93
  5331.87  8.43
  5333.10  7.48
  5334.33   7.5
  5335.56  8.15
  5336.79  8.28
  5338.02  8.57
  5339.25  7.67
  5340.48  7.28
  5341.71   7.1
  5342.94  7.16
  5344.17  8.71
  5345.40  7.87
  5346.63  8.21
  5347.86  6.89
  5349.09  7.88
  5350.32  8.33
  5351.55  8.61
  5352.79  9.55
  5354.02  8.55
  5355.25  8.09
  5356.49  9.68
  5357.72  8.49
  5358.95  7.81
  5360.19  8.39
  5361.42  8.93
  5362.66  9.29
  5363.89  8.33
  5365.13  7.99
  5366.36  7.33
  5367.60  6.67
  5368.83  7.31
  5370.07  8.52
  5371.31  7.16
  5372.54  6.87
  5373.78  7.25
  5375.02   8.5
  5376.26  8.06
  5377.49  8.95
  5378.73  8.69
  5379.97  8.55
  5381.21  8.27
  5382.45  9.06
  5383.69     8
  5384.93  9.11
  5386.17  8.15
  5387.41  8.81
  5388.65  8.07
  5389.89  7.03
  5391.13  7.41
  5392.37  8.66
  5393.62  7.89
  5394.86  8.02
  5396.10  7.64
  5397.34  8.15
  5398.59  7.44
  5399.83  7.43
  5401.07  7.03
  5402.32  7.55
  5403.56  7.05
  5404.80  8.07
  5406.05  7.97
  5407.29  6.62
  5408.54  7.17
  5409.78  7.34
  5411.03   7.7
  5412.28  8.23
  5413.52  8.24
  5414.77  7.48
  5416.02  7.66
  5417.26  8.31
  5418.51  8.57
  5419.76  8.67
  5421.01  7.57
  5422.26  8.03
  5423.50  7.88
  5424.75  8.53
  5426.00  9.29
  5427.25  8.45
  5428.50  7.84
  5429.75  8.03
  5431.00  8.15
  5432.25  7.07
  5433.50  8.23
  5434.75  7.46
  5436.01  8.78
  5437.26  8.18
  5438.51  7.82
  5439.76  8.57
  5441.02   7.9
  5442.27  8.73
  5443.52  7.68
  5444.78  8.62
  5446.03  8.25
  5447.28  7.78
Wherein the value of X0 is -0.05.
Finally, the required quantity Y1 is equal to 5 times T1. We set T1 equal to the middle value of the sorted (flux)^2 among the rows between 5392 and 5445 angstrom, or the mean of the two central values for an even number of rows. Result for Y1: 318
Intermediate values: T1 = 63.5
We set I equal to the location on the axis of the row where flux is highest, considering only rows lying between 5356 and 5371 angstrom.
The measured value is 5356.49 angstrom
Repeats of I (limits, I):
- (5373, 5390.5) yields 5384.93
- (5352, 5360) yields 5356.49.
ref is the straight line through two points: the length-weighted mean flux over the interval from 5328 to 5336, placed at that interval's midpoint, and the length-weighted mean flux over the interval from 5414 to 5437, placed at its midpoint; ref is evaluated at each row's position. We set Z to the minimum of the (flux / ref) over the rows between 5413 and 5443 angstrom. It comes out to 0.869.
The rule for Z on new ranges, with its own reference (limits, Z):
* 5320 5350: 0.829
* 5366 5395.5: 0.840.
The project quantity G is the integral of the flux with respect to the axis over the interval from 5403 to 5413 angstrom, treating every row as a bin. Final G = 75.3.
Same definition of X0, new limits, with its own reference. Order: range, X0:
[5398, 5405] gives 0.08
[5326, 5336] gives 0.06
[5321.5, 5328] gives 0.05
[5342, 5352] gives 0.19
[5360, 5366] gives -0.05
